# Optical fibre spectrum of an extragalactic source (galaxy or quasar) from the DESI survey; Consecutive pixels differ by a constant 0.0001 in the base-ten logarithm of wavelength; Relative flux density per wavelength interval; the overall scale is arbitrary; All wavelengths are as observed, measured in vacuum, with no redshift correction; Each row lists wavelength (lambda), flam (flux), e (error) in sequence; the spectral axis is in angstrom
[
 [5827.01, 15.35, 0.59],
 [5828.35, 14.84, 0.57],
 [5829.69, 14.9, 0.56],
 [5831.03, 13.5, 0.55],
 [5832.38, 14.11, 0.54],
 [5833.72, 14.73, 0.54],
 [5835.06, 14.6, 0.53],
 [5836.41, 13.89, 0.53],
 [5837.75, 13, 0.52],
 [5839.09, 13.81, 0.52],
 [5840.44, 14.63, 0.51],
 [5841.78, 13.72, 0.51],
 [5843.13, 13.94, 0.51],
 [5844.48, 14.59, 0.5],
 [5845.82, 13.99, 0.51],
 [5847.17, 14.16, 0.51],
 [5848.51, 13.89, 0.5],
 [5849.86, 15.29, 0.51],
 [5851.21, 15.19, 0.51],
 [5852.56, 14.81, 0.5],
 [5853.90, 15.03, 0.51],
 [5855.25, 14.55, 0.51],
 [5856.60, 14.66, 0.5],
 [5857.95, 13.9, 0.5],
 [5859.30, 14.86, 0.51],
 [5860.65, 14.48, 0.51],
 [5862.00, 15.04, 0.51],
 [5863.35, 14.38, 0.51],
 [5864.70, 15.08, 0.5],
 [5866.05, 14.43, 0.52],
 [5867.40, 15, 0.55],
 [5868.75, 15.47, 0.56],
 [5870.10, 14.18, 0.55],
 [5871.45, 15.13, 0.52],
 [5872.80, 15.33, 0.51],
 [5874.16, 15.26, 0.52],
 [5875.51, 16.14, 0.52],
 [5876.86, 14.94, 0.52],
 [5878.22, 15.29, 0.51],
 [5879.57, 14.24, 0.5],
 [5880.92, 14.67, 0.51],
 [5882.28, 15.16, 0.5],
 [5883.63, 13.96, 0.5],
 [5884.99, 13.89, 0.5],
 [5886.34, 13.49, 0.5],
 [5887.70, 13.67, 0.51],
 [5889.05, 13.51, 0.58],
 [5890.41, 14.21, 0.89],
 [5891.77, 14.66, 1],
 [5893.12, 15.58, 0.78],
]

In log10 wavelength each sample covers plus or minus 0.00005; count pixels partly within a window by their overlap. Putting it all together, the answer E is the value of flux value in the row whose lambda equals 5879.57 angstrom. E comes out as 14.24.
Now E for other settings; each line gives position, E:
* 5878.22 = 15.29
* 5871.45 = 15.13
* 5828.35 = 14.84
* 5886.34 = 13.49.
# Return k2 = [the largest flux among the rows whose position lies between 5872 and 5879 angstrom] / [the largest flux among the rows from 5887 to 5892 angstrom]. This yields 1.10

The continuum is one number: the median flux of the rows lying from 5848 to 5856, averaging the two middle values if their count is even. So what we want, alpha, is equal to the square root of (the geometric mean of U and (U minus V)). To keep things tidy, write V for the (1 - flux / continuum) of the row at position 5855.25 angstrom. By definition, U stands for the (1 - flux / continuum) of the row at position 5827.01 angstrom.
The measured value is 0.20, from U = -0.03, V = 0.025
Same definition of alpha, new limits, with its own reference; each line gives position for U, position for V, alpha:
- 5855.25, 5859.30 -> 0.15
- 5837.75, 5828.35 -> 0.35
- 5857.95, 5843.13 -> 0.12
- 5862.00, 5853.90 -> 0.05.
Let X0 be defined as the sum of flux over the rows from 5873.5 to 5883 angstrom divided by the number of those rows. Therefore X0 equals 15.1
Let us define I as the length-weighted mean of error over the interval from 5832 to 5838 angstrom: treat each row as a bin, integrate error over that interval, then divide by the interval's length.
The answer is 0.533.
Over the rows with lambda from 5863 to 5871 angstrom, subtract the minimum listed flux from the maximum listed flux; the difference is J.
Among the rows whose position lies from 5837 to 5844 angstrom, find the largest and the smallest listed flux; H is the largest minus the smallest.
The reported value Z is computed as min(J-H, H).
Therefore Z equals -0.3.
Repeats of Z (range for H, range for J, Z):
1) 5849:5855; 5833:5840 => 0.5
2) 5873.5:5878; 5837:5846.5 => 0.4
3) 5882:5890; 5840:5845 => -0.8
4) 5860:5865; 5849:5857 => 0.0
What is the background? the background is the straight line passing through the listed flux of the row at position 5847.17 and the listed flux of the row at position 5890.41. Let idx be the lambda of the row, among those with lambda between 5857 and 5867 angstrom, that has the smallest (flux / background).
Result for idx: 5857.95 angstrom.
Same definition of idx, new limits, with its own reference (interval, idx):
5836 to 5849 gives 5837.75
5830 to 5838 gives 5837.75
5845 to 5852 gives 5848.51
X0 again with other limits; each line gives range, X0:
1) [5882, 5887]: 14.1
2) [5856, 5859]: 14.3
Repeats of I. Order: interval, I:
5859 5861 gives 0.510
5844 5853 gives 0.506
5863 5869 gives 0.527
